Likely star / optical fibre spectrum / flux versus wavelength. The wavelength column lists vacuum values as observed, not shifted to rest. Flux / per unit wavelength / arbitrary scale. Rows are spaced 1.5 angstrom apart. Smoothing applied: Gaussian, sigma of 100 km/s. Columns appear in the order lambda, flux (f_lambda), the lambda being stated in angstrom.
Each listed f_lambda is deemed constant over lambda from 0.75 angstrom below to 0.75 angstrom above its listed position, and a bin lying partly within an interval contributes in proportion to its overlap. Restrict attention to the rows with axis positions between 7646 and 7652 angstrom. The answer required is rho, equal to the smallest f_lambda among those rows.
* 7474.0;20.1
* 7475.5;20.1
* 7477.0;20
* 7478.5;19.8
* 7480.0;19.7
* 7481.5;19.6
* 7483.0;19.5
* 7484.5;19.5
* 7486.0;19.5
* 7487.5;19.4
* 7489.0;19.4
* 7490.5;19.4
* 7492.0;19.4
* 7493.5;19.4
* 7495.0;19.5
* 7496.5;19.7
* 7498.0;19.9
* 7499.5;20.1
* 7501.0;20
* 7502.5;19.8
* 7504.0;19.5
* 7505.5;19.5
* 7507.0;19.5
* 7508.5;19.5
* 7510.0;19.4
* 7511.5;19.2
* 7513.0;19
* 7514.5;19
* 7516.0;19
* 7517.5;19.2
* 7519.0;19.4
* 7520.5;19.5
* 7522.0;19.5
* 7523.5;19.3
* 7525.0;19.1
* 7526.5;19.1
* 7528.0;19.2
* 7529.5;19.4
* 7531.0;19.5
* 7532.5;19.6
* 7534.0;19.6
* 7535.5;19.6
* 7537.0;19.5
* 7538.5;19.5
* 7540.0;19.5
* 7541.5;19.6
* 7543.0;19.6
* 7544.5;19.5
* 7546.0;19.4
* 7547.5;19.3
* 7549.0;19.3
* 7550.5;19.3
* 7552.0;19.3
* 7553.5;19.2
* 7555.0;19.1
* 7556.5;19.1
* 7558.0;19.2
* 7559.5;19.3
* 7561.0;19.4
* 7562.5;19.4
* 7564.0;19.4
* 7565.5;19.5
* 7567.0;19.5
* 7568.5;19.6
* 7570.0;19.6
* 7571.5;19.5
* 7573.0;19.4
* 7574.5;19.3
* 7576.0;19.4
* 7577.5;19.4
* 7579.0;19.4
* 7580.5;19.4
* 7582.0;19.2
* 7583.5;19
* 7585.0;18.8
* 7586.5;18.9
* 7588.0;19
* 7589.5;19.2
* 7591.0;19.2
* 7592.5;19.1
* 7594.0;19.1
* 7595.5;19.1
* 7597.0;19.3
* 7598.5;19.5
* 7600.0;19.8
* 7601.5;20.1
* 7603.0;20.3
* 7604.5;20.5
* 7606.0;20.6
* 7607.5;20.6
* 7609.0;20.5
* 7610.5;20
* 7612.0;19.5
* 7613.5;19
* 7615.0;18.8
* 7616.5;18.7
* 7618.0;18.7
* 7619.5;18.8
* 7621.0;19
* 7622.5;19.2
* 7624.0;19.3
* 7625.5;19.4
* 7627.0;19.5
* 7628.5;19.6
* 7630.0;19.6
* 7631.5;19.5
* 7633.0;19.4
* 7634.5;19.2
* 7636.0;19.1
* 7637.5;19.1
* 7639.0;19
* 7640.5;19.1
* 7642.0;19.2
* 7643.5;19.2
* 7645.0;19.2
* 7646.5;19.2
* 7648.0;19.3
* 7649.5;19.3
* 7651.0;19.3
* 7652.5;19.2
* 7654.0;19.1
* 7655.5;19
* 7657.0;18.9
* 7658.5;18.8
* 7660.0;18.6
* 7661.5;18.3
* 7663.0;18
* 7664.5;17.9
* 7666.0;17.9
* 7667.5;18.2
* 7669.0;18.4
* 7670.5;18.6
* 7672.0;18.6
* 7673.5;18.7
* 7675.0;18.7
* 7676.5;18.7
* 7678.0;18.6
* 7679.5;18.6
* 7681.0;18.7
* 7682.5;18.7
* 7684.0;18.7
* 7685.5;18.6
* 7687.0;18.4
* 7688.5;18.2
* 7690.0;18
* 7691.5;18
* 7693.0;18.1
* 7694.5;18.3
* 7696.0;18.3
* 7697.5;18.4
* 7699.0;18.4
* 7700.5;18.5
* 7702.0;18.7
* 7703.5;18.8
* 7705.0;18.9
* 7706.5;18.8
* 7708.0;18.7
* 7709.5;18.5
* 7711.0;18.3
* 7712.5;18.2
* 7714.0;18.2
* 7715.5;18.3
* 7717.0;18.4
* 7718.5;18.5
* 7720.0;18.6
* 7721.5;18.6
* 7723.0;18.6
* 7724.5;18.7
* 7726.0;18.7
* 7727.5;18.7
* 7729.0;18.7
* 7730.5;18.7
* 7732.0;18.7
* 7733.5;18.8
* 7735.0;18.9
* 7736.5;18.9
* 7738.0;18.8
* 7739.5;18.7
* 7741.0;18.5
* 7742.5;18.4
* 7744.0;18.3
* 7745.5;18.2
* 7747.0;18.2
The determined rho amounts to 19.2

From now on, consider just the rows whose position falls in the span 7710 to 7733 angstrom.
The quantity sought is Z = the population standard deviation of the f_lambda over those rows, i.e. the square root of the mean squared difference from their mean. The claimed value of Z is 0.19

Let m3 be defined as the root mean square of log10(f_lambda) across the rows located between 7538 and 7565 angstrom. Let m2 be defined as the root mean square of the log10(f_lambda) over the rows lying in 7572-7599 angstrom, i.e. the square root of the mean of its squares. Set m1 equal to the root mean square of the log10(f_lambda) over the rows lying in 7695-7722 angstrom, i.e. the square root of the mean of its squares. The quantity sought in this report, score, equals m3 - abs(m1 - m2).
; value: 1.27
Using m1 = 1.27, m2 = 1.28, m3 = 1.29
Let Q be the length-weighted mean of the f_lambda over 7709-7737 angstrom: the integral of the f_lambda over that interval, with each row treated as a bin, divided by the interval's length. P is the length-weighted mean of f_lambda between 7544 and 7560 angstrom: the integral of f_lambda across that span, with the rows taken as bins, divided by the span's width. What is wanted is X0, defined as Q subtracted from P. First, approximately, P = 19.3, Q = 18.6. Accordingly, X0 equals 0.7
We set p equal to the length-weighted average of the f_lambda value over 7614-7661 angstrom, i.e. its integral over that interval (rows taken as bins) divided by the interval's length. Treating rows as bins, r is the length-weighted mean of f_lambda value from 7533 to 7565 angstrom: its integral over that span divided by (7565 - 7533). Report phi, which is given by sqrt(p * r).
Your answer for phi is 19.3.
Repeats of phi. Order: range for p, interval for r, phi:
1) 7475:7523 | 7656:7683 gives 19.0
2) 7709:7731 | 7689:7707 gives 18.5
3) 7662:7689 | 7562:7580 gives 18.9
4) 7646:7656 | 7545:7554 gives 19.3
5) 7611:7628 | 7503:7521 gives 19.2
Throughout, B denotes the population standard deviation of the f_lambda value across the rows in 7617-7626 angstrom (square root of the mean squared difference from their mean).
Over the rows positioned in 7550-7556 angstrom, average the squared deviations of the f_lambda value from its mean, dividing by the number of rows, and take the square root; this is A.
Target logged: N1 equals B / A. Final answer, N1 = 3.1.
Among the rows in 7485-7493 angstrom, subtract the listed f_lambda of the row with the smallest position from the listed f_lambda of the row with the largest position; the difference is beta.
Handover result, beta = -0.10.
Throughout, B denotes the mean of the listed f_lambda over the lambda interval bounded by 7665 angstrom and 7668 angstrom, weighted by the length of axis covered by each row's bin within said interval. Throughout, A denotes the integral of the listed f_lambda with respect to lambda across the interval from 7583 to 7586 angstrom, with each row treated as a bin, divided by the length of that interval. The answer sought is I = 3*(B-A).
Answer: -2.6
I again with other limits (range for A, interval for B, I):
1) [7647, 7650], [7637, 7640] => -0.7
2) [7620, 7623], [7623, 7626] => 0.8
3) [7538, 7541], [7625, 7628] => -0.1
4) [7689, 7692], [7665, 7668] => 0.0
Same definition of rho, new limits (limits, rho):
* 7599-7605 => 19.8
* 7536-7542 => 19.5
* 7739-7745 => 18.3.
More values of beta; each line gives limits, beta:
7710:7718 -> 0.10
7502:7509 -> -0.30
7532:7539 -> -0.10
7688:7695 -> 0.10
